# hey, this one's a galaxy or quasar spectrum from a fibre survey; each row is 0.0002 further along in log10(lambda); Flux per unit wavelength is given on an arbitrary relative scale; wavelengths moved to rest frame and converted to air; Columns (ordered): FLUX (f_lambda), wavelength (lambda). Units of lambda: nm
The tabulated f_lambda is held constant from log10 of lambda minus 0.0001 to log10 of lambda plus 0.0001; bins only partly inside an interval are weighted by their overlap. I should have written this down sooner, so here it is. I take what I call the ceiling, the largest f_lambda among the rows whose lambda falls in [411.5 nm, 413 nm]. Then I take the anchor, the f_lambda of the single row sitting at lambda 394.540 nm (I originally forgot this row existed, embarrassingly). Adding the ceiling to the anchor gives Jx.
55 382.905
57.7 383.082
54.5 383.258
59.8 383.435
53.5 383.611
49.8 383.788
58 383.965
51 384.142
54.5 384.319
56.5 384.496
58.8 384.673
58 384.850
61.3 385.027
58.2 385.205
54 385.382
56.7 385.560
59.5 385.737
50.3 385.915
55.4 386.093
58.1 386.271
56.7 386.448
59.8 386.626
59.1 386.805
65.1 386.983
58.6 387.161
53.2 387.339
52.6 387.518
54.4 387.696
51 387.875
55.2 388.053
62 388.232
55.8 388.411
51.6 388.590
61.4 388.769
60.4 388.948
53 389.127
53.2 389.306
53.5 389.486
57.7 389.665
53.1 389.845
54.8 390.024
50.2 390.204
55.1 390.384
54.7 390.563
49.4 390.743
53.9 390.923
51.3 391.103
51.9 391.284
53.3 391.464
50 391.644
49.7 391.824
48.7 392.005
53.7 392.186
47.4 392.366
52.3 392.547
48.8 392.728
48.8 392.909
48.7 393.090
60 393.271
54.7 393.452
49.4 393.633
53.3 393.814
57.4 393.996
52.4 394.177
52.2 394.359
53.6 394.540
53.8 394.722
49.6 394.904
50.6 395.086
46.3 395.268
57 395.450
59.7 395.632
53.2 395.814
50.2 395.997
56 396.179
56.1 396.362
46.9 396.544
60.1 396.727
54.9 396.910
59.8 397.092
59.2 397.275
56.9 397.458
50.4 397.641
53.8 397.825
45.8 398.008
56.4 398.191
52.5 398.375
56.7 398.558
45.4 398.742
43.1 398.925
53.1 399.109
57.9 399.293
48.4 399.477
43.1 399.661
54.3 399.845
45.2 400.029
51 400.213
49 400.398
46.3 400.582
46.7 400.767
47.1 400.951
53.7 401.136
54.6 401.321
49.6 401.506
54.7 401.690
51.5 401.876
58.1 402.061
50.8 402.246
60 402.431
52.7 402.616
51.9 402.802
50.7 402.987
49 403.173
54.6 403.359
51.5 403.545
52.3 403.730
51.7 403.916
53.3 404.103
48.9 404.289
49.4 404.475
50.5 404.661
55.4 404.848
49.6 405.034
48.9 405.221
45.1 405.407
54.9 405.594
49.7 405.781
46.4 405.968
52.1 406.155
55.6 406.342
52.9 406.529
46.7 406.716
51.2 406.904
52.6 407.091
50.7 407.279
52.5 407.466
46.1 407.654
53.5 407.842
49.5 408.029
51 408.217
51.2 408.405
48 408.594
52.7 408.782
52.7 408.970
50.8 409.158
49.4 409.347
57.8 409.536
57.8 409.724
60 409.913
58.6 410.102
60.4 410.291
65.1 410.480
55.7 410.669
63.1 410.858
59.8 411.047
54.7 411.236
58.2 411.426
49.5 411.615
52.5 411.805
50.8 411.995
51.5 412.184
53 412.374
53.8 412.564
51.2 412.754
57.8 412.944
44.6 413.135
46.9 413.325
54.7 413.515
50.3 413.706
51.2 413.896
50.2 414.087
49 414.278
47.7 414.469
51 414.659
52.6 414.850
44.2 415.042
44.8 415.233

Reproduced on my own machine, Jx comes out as 111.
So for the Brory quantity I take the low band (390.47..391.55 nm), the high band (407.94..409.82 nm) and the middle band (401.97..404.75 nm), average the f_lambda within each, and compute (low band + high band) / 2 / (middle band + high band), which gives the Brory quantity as 0.500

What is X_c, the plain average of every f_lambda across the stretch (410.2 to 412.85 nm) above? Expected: 56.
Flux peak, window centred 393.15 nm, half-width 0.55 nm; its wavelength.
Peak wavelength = 393.271 nm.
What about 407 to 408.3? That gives 407.842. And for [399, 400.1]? 399.293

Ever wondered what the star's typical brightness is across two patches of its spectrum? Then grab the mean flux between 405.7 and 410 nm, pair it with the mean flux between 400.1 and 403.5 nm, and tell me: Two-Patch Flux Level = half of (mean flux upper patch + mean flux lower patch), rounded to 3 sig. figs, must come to 51.8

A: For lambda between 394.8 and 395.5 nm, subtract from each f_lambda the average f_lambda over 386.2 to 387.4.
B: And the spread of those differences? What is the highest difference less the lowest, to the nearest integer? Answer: 11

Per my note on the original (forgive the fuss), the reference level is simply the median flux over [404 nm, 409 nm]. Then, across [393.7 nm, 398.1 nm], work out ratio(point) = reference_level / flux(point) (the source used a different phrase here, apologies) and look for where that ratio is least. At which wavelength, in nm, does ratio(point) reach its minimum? 396.727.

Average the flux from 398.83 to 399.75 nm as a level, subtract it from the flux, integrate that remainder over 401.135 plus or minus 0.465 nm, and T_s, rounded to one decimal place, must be 1.1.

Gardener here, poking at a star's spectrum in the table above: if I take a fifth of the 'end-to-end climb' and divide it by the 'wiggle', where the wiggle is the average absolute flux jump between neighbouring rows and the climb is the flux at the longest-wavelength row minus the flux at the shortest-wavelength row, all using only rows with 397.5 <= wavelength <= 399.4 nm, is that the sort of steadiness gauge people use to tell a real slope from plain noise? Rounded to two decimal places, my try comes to 0.23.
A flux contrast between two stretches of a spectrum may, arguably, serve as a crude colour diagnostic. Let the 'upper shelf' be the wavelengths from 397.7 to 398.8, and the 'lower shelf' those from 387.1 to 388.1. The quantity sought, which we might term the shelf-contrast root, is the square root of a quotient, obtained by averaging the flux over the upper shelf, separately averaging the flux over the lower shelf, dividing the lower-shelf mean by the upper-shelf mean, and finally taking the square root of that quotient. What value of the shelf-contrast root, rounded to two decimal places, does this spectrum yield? 1.02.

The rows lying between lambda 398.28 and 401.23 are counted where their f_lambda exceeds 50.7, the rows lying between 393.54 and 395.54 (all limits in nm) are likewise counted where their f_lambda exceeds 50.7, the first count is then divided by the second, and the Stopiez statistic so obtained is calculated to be 1.00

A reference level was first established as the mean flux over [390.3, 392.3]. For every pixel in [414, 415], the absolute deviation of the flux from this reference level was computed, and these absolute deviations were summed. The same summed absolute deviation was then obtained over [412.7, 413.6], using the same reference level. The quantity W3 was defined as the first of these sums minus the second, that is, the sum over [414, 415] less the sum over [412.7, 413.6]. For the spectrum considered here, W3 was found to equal -11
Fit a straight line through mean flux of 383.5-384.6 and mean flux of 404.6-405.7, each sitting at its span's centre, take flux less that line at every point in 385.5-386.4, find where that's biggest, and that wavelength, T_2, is 385.737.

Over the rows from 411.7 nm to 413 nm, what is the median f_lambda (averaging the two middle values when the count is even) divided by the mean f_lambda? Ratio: 0.99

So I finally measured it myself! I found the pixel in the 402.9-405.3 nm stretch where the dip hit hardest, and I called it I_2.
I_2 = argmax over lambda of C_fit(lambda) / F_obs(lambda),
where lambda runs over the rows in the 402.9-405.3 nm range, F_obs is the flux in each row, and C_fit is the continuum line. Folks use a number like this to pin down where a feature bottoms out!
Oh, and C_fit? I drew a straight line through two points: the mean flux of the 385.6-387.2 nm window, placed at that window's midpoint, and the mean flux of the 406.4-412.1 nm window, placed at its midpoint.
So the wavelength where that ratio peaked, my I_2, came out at 403.173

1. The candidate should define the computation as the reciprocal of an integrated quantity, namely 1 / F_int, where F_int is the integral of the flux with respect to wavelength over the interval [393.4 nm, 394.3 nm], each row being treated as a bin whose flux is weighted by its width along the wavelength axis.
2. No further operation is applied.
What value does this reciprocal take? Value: 0.021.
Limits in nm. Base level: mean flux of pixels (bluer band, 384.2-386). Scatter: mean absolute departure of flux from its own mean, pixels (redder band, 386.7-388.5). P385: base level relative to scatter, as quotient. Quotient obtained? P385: 16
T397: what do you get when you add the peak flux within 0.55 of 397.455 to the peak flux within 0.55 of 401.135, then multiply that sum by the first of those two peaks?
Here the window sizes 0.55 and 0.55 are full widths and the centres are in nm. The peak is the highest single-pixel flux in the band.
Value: 6737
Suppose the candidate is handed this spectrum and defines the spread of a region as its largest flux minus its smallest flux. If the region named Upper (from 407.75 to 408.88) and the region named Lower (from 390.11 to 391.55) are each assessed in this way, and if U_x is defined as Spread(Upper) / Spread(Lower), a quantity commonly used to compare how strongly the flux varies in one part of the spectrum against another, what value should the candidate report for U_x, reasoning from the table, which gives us 1.0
